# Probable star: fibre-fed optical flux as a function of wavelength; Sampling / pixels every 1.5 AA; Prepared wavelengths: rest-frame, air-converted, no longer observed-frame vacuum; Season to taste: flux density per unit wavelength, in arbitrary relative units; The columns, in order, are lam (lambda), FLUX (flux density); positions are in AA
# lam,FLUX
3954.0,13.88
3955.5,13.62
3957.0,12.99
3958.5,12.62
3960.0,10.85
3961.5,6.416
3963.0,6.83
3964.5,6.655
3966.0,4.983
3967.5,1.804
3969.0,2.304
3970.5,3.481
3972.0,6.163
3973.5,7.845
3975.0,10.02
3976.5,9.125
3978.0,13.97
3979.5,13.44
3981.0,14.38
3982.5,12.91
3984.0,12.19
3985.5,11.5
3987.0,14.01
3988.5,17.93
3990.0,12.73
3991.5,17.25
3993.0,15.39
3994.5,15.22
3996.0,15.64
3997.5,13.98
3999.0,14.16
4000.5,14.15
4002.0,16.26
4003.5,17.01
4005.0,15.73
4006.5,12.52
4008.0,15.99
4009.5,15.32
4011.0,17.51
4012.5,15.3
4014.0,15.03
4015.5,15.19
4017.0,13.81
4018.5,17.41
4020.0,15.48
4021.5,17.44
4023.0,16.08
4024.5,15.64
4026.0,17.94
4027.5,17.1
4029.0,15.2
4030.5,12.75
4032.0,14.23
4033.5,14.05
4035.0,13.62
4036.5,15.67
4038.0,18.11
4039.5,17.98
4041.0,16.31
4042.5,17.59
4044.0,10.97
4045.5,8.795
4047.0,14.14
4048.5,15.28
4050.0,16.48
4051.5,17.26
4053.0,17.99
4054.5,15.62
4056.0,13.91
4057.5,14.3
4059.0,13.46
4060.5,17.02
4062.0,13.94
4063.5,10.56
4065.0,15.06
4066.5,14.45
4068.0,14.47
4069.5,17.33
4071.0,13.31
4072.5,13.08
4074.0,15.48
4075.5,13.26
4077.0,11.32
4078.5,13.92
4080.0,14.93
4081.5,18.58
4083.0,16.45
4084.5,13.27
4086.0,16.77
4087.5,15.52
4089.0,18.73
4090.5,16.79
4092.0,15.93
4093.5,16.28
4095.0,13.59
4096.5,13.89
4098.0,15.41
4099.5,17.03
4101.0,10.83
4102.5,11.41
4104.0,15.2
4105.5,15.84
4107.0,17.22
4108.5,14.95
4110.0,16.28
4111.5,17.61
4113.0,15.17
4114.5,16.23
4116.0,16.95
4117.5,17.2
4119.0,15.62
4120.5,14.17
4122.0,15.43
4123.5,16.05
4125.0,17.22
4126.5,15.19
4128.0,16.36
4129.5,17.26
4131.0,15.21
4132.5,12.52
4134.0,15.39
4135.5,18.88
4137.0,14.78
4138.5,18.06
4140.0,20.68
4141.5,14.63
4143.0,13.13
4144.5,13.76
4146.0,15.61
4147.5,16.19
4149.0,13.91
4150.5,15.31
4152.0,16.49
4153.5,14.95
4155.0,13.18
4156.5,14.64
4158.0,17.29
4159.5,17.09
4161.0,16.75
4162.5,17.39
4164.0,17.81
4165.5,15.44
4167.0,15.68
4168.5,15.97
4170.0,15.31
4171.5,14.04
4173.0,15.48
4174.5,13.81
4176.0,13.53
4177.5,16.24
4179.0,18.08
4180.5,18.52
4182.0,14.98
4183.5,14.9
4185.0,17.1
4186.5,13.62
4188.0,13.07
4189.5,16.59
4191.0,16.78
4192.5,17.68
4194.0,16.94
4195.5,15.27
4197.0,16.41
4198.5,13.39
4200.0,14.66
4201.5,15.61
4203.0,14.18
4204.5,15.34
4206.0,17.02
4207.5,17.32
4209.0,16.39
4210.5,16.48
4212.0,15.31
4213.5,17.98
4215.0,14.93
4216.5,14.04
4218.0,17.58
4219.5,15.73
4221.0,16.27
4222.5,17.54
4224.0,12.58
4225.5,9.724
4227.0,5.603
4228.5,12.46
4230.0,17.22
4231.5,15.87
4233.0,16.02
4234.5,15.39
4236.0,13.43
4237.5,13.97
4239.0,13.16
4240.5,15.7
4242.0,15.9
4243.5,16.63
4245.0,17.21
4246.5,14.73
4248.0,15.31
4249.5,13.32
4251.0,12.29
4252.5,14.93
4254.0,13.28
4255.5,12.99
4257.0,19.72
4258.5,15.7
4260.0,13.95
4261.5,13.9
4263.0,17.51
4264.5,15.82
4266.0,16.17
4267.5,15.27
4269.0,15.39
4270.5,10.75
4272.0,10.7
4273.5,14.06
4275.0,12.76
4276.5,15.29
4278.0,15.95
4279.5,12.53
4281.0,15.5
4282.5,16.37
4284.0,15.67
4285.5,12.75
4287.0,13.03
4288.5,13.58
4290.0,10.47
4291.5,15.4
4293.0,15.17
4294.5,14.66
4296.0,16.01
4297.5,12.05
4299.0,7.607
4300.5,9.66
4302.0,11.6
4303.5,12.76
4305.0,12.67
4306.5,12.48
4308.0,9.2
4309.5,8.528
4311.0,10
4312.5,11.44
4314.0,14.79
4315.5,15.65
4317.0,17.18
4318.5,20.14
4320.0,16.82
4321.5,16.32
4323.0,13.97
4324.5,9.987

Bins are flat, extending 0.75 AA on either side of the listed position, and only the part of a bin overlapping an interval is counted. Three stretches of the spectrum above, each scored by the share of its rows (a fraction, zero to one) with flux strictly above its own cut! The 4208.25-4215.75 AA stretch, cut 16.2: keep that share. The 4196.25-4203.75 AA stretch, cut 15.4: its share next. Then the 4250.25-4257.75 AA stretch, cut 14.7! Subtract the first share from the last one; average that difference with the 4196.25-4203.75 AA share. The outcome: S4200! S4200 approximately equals 0.10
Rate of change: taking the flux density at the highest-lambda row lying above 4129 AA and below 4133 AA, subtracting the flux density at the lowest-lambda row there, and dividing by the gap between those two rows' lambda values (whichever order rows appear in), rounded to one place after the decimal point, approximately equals -1.6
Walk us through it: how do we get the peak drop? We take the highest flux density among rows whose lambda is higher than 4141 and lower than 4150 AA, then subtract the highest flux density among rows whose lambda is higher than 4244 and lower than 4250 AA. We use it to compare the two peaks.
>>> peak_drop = -1.0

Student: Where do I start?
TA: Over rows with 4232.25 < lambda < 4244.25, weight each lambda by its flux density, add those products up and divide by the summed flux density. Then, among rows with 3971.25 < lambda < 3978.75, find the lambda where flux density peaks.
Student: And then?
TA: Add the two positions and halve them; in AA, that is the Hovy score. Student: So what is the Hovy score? 4108.2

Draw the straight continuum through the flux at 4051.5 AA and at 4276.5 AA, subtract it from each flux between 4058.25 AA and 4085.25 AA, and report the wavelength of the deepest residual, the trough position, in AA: 4063.5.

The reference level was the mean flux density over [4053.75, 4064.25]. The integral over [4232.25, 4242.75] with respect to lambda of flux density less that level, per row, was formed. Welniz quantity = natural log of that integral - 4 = -2.03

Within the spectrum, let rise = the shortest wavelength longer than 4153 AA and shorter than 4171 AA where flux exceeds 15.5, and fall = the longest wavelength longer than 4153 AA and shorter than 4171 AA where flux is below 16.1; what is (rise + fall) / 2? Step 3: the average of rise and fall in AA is 4164.0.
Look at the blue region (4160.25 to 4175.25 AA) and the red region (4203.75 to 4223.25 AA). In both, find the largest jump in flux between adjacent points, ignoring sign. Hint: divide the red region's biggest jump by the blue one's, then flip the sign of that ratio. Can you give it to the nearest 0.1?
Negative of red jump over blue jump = -1.5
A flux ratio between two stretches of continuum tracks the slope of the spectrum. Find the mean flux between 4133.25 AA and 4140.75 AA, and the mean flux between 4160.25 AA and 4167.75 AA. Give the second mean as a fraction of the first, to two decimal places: 0.95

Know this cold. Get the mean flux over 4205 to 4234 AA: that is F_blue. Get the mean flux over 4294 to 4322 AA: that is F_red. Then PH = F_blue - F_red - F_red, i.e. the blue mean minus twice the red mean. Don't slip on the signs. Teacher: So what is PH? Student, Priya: -11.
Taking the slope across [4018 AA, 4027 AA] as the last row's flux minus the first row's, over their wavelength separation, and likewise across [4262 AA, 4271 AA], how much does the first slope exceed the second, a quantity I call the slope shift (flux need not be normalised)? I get 0.97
